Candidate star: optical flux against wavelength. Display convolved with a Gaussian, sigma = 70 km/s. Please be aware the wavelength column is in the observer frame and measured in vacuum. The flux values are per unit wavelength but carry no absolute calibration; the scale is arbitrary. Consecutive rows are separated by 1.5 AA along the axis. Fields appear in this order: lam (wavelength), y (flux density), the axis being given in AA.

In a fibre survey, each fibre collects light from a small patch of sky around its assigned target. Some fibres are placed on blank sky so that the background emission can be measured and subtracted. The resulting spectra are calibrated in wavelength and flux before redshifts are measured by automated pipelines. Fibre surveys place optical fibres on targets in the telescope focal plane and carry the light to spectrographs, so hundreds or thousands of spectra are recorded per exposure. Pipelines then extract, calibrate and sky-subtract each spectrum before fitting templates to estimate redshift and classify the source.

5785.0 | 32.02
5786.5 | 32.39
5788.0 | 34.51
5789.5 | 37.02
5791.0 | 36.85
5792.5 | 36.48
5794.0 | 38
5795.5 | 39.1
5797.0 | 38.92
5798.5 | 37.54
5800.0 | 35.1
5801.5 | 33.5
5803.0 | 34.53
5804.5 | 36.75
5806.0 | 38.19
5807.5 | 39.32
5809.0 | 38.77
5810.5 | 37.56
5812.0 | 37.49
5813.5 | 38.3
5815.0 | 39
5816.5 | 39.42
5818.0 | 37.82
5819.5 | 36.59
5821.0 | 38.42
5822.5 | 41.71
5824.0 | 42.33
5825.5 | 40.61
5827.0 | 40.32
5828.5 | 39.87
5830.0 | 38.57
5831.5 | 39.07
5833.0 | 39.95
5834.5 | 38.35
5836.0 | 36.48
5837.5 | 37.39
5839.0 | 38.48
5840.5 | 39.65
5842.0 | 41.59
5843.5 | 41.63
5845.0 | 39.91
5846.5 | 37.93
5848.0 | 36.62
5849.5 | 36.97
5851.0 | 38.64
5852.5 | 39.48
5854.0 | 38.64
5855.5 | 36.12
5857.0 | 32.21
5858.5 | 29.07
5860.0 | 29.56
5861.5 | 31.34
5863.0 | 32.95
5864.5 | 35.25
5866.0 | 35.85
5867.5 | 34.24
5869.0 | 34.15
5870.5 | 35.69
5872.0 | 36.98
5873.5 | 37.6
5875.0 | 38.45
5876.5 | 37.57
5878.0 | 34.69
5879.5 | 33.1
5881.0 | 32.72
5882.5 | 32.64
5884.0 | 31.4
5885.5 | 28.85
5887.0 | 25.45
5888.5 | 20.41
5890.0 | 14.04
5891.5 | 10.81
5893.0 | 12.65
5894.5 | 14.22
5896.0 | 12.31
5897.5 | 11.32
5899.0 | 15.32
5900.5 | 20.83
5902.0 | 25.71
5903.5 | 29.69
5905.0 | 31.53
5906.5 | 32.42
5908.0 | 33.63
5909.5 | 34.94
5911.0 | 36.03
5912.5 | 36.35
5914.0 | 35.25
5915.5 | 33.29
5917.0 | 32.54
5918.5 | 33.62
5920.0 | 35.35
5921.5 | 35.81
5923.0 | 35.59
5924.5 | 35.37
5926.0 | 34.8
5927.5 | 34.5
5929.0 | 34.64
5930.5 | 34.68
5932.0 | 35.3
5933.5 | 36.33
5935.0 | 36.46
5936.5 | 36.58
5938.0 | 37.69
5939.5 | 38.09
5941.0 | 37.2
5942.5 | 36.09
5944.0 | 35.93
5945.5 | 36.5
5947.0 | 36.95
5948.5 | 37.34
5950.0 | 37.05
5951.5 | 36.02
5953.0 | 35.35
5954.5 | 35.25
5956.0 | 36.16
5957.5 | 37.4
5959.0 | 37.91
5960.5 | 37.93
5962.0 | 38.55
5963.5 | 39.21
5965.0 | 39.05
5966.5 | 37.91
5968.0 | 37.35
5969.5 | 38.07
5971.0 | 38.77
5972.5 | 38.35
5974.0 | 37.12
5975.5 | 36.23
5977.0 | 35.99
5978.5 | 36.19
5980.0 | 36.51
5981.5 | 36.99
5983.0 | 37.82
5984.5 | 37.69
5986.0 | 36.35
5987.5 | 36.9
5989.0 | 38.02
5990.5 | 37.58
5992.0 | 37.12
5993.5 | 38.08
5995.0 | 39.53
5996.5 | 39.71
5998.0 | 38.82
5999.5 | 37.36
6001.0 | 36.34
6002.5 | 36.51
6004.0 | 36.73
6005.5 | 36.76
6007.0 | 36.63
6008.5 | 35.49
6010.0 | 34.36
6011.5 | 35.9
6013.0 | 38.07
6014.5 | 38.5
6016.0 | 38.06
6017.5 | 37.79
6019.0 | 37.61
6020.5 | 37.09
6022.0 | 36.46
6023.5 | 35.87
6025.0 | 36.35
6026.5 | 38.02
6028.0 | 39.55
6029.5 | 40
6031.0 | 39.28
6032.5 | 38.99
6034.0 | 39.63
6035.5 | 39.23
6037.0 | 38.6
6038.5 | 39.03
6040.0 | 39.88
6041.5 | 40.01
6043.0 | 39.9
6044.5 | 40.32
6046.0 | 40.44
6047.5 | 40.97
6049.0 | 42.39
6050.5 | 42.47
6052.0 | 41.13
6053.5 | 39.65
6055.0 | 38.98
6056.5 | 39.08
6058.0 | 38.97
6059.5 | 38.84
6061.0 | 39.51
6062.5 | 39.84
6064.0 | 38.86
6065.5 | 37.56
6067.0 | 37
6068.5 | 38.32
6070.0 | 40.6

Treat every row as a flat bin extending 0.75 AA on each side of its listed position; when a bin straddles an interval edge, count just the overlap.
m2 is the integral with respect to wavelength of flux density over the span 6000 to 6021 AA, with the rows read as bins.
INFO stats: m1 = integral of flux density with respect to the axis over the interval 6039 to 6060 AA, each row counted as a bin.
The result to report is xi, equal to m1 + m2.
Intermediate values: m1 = 845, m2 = 774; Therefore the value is 1618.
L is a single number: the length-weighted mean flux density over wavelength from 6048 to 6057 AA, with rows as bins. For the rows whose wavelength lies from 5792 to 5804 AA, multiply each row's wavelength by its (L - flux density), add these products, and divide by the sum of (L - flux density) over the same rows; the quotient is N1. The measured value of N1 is 5798.9 AA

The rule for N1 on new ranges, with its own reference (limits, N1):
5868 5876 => 5871.2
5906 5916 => 5910.7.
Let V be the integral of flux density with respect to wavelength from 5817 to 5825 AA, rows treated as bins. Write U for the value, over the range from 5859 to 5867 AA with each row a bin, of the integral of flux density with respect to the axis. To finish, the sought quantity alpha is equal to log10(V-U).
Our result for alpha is 1.72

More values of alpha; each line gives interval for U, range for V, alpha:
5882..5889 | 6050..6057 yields 1.94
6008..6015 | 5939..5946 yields 0.32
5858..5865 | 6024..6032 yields 1.94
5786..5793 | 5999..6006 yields 0.92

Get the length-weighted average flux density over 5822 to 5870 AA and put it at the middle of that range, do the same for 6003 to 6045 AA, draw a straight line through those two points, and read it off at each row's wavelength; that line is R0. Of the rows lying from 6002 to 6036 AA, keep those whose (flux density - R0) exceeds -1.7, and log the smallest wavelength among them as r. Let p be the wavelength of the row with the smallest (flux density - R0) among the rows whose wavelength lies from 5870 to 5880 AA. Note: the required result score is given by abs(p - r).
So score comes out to 123.0 AA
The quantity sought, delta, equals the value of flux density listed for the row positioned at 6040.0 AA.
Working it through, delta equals 39.88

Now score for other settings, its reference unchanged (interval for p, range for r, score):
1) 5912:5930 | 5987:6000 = 70.5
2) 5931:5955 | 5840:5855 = 114.0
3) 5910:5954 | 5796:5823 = 120.0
